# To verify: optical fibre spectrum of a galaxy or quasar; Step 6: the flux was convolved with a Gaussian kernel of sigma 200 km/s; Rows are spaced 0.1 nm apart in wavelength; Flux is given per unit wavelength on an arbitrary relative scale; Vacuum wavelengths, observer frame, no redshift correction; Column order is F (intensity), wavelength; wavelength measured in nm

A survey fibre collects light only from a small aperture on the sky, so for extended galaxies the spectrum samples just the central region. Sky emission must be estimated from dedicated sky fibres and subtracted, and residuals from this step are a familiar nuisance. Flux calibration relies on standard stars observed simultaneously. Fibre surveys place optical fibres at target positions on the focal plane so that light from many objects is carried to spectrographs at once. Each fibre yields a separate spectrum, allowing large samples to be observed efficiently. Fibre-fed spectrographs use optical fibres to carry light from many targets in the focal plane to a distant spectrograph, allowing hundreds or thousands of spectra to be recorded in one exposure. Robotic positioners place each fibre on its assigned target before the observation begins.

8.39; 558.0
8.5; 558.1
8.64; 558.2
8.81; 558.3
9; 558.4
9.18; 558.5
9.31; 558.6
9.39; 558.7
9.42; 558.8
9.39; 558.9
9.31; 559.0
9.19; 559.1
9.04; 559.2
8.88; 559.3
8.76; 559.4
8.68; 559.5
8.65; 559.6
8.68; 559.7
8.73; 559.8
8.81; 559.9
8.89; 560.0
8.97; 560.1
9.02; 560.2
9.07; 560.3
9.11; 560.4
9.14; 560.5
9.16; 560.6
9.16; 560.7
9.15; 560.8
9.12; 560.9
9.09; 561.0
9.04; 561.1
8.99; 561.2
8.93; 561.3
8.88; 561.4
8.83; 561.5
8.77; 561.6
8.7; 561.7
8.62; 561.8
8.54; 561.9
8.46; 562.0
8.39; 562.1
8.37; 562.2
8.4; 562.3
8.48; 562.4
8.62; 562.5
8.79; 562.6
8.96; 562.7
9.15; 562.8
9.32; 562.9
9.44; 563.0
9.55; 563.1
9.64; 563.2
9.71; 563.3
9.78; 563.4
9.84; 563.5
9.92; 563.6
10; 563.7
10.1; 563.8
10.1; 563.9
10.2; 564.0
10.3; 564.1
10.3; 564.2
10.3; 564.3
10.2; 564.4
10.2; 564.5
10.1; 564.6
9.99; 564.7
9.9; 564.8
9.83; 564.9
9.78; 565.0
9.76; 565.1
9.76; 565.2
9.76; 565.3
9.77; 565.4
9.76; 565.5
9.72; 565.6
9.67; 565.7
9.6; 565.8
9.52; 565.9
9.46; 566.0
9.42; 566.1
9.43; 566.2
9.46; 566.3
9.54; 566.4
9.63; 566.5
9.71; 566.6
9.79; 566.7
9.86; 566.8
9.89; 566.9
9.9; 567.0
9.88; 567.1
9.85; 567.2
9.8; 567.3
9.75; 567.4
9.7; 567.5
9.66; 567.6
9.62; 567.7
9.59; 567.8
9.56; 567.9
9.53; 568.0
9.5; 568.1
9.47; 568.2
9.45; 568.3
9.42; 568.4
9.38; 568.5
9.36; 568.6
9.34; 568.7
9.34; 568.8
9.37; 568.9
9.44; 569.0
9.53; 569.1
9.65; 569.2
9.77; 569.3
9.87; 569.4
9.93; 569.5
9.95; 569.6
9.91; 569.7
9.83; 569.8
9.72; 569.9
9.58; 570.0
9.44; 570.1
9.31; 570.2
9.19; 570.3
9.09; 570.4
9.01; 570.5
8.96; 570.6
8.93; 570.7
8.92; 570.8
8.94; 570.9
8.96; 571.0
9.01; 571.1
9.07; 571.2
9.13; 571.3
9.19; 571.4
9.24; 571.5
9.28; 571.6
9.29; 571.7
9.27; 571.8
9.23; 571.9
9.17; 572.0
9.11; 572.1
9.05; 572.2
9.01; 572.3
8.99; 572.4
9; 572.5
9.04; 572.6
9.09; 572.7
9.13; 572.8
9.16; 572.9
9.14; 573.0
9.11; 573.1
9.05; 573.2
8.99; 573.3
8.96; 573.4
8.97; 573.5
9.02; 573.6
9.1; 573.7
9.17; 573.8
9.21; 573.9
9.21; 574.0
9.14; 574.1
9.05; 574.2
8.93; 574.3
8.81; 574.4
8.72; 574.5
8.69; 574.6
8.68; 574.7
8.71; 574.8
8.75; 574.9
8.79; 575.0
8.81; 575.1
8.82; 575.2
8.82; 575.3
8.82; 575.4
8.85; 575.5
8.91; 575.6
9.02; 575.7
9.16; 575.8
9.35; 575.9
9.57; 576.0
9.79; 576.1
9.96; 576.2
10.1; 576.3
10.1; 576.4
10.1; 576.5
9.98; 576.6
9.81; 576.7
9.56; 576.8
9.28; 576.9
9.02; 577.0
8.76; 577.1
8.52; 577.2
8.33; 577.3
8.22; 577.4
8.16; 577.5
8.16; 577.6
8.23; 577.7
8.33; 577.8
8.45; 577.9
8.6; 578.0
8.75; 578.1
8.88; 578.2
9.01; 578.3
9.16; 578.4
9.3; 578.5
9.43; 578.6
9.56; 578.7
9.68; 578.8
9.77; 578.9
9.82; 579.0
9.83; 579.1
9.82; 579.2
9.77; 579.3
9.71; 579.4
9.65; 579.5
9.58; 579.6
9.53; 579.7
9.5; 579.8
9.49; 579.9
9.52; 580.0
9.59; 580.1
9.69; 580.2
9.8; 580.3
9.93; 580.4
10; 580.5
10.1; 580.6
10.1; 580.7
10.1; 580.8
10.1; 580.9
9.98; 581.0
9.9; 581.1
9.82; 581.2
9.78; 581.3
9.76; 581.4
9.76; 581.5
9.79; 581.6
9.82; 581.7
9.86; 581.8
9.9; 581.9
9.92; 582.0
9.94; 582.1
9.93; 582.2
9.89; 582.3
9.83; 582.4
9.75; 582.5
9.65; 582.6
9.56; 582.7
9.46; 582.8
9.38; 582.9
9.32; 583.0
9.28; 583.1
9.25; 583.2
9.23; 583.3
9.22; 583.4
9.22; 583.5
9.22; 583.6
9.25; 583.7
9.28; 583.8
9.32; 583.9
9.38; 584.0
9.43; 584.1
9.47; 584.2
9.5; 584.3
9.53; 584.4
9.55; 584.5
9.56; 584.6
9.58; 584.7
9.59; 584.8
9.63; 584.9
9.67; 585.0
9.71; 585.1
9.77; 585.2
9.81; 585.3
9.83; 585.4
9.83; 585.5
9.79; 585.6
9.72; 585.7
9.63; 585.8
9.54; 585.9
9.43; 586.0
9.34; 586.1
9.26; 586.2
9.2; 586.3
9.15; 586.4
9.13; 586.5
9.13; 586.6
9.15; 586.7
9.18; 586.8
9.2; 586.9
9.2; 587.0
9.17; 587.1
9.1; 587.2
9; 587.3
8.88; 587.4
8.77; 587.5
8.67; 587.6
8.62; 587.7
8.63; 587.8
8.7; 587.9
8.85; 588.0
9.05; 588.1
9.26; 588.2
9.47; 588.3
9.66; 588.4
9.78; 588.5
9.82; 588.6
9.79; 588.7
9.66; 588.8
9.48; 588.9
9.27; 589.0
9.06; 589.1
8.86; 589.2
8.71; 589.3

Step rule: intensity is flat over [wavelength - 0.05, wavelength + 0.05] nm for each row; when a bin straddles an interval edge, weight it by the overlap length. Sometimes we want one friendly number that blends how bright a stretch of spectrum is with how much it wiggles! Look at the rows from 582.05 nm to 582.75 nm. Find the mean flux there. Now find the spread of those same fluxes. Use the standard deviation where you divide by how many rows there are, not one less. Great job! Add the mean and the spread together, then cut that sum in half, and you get 5.0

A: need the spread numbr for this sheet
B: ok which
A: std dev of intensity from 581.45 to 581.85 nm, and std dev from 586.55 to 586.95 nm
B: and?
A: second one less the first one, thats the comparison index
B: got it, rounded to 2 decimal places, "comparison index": -0.01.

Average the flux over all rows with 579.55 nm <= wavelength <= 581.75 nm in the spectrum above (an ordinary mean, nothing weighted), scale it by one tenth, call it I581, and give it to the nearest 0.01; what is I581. 0.98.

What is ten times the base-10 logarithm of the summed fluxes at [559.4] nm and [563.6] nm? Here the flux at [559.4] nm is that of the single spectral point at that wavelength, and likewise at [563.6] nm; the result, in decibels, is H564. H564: 12.7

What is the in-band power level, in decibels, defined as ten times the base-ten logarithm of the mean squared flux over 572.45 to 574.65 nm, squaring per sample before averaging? 19.12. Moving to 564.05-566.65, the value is 19.83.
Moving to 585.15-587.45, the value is 19.44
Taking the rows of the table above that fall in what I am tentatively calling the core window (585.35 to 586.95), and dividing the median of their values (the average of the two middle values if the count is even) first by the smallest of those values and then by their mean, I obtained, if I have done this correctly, 0.108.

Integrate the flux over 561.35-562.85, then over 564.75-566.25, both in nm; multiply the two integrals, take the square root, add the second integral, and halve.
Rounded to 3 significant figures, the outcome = 14.1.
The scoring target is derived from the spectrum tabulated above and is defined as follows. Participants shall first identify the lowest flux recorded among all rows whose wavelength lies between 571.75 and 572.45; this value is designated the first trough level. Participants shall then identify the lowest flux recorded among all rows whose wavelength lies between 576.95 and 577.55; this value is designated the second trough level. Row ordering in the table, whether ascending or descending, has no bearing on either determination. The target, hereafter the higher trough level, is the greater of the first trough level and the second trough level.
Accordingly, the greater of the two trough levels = 9.0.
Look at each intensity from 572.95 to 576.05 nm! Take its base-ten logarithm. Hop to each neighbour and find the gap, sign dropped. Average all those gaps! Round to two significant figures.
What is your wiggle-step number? 0.0030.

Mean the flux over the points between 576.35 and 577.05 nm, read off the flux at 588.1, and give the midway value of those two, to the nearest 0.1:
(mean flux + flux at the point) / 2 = 9.4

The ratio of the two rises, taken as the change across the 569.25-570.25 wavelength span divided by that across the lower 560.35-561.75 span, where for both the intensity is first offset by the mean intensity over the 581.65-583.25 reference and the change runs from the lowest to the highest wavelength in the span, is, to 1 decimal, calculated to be 1.1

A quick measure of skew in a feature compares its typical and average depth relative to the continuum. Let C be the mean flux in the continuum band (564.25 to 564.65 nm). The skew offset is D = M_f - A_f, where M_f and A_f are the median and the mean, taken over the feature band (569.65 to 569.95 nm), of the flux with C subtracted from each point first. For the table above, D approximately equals 0.010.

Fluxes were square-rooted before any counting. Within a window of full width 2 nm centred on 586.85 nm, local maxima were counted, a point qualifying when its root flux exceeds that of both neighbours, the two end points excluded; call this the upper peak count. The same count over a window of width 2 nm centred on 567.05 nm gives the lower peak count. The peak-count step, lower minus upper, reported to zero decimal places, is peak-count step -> 1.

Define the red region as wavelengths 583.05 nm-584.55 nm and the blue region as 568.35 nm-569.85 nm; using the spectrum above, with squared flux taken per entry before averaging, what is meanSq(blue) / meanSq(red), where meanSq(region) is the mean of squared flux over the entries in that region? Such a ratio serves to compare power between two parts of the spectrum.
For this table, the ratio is 1.06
